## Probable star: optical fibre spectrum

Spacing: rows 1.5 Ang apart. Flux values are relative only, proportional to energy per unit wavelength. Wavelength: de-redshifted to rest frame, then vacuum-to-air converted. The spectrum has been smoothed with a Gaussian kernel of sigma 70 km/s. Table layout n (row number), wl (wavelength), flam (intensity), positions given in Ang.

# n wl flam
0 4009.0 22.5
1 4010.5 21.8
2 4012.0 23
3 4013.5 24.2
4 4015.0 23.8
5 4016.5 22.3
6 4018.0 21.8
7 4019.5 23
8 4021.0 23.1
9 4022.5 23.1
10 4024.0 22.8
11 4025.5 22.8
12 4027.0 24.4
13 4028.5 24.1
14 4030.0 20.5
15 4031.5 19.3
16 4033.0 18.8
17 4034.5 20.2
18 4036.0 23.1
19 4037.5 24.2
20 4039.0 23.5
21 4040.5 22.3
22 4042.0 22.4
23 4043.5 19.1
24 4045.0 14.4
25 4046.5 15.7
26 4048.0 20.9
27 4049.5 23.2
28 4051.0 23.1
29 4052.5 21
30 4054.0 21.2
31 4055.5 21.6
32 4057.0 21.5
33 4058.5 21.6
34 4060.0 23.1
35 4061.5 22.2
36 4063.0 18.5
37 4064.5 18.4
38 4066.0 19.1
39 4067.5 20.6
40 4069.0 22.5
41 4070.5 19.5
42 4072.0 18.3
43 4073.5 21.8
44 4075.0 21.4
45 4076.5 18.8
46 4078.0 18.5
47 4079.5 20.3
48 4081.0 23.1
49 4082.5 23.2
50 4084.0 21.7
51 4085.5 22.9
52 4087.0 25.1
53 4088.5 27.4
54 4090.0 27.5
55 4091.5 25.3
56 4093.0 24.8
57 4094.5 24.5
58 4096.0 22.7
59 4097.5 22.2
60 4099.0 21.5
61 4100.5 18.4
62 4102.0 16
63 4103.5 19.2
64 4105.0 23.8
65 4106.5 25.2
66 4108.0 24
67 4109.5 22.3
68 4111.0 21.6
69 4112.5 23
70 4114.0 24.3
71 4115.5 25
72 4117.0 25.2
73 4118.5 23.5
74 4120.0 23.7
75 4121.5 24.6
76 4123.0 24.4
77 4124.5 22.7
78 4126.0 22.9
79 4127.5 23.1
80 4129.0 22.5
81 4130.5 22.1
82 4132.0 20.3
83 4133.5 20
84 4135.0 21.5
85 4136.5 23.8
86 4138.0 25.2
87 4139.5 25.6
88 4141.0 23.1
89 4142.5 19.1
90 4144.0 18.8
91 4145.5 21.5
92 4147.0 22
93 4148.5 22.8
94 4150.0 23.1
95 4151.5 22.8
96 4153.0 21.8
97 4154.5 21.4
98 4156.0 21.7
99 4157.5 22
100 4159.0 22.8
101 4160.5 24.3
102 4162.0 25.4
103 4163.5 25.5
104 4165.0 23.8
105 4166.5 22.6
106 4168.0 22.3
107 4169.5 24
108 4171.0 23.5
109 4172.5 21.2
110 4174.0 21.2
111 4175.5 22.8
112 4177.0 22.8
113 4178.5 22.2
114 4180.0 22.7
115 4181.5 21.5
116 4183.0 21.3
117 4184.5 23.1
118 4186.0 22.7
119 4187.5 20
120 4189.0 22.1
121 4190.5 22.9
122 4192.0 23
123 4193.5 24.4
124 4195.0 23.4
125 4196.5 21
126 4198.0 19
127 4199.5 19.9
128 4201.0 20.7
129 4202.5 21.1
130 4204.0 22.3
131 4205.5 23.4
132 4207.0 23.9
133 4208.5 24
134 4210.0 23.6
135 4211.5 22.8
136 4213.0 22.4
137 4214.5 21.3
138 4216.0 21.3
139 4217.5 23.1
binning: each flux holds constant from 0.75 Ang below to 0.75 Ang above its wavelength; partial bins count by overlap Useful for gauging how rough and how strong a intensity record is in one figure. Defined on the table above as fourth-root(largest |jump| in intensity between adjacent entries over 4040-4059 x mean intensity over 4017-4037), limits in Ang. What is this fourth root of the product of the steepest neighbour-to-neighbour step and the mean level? 3.3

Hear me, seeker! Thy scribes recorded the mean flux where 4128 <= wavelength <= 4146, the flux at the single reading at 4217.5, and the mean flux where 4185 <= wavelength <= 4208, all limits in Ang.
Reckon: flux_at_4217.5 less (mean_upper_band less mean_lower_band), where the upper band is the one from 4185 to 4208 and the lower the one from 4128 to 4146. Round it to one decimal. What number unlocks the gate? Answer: 23.1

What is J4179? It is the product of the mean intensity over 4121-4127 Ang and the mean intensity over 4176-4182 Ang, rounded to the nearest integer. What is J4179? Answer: 527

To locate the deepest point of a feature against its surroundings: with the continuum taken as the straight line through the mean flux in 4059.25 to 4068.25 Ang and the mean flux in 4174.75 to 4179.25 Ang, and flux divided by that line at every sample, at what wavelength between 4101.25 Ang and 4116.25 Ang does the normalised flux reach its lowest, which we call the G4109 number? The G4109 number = 4102.0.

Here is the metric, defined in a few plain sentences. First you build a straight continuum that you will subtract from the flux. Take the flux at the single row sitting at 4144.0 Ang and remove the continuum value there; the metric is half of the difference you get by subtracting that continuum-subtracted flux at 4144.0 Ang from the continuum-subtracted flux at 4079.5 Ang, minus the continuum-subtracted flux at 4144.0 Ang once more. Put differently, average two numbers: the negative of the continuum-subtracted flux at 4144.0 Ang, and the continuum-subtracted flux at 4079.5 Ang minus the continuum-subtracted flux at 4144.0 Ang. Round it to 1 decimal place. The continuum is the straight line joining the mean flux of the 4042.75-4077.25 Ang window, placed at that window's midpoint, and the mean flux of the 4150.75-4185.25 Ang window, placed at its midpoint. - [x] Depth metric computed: 3.2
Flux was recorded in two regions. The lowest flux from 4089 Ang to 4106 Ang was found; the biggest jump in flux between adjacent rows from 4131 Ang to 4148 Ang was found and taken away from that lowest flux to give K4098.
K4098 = 12.0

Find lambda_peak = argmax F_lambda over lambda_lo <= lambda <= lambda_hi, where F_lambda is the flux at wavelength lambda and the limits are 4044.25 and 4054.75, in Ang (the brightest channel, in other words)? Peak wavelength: 4049.5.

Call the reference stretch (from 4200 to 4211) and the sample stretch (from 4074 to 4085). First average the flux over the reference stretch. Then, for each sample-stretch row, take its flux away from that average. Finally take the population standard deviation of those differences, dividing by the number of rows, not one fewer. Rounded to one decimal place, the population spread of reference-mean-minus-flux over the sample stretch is 1.8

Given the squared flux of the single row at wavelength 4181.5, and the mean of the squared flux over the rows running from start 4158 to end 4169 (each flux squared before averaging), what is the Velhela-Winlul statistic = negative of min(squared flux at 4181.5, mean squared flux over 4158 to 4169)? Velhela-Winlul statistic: -462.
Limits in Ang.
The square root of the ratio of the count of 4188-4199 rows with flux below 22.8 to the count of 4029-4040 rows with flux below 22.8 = 0.9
